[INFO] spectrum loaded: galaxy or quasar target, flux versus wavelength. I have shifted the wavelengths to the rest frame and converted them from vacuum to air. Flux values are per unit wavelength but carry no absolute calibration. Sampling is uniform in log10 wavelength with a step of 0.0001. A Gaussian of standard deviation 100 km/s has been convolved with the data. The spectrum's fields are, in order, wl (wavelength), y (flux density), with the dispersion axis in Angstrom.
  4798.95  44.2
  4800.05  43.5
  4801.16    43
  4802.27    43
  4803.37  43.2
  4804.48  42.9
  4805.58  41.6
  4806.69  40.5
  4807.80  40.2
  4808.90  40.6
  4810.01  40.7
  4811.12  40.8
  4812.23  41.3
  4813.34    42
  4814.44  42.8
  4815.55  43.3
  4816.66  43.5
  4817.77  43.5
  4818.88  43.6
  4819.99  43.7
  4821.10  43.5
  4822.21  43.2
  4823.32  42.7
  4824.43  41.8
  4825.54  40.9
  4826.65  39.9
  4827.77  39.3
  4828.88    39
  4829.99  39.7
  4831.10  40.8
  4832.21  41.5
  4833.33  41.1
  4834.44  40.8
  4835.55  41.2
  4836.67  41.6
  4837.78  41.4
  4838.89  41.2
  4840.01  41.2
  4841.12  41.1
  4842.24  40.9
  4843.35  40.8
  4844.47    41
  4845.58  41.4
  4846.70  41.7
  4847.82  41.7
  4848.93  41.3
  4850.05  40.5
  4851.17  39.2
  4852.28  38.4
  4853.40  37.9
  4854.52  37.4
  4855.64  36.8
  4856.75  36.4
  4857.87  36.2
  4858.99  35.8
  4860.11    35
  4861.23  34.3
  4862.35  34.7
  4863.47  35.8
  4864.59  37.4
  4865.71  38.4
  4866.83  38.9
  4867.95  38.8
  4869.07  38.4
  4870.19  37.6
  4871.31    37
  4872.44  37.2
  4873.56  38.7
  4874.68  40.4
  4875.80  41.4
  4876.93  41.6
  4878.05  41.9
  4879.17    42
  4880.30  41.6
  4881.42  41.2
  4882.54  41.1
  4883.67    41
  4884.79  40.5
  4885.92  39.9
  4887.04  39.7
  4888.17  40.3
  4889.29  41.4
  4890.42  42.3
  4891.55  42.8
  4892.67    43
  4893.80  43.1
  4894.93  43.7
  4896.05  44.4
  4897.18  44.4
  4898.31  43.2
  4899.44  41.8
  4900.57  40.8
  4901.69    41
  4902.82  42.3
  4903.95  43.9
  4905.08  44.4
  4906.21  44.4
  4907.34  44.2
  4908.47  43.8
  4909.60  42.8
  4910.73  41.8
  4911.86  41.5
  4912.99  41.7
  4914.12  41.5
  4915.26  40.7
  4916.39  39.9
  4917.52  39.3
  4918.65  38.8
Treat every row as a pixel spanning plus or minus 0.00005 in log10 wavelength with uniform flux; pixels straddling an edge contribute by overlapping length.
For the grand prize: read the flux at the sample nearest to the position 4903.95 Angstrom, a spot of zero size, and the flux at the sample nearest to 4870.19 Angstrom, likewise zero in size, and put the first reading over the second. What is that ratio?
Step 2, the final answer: 1.17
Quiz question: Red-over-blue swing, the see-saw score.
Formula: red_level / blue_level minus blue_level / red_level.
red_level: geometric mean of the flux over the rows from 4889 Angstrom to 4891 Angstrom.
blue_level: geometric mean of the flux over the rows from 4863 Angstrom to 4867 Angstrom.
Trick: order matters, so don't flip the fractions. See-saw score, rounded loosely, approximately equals 0.21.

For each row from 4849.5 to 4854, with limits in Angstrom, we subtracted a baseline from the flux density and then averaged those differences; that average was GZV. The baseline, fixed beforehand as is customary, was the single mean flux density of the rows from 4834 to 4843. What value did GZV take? -2.2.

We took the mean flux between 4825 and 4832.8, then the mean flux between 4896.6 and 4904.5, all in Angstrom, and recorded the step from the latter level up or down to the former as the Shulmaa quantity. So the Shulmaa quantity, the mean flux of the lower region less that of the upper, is -2.3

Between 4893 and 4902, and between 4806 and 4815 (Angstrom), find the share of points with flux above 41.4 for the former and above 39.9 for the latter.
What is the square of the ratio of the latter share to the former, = 1.8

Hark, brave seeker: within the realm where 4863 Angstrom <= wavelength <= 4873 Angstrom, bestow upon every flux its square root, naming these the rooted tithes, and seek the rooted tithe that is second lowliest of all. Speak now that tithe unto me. 6.08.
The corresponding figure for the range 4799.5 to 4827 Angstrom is 6.34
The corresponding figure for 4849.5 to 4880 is 5.89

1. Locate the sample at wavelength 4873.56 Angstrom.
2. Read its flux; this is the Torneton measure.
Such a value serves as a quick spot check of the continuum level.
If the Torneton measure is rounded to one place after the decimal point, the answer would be 38.7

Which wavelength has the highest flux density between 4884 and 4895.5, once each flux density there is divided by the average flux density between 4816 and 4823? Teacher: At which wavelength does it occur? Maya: 4894.93 Angstrom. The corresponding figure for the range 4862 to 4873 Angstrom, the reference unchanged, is 4866.83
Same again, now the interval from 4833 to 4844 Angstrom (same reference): 4836.67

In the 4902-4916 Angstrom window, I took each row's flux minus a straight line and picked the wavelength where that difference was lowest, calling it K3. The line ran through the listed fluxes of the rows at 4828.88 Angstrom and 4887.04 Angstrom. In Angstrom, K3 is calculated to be 4915.26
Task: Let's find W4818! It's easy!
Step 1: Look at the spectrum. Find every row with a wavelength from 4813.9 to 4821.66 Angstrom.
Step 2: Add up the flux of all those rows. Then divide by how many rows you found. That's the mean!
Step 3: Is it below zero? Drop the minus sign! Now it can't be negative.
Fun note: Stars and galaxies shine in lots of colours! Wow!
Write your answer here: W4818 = 43.4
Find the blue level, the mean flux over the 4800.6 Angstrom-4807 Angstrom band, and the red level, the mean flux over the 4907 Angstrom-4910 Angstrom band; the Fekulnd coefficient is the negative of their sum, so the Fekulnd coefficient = -86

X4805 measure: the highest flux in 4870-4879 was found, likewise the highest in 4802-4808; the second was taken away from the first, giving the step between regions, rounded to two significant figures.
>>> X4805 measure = -1.3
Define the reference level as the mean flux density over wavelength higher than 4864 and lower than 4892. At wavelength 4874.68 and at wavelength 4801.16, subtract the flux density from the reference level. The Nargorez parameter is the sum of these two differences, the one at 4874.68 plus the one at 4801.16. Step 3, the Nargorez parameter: -3.3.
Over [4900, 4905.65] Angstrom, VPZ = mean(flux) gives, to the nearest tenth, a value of 42.5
